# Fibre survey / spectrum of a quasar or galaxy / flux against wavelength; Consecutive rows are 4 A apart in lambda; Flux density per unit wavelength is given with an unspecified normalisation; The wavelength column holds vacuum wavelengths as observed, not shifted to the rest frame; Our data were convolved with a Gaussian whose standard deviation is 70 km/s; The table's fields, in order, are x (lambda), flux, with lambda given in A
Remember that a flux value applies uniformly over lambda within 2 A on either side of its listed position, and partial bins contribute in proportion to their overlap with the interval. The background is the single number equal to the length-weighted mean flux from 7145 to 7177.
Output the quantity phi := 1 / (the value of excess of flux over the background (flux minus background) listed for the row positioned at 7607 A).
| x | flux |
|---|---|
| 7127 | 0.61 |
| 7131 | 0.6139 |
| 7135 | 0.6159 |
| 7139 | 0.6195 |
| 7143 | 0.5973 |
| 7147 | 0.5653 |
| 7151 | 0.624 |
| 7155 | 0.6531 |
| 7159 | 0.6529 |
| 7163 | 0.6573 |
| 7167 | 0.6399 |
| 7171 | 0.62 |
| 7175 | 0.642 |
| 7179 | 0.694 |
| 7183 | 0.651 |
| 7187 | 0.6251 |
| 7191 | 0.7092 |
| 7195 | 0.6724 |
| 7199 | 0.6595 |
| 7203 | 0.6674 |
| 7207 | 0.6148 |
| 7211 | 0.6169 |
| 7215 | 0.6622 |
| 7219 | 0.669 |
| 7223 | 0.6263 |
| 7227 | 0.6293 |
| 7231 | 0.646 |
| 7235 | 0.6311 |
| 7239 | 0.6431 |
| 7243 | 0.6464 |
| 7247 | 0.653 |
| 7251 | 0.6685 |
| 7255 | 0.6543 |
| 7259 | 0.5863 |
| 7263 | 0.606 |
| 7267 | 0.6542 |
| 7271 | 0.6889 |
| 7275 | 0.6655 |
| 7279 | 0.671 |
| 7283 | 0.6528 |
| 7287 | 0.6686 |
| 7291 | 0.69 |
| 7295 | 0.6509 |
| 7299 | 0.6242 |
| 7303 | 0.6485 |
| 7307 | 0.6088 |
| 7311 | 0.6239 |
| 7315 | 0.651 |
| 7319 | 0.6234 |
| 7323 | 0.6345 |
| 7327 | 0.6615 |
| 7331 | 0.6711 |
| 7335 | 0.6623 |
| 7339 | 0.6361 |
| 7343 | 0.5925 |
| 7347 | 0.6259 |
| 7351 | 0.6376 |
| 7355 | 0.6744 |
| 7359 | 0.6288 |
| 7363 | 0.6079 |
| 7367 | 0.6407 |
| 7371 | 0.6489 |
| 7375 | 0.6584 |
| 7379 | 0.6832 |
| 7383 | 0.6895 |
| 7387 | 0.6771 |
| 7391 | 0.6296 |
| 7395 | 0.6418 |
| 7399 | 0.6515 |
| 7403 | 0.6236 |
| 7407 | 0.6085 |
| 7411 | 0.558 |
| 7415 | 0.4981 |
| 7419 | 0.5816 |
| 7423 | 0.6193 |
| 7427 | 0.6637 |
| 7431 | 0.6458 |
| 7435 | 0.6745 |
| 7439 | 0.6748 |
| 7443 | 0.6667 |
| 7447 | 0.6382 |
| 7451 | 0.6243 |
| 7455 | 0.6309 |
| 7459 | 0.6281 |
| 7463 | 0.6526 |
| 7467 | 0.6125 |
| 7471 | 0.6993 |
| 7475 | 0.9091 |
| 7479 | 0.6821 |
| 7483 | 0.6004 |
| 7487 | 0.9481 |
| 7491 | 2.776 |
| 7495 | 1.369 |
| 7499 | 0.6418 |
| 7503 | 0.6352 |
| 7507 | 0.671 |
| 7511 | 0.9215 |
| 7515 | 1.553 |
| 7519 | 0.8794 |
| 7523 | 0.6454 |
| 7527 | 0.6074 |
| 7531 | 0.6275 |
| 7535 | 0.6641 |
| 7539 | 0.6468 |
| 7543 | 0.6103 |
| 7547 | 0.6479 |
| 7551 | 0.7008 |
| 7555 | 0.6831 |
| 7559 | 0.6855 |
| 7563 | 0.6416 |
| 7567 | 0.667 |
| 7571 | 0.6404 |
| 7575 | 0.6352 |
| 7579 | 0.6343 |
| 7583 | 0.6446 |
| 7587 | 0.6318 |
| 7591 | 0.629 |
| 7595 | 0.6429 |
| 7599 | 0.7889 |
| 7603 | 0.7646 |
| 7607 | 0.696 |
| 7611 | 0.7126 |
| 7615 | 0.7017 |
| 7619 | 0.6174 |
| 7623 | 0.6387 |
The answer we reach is 16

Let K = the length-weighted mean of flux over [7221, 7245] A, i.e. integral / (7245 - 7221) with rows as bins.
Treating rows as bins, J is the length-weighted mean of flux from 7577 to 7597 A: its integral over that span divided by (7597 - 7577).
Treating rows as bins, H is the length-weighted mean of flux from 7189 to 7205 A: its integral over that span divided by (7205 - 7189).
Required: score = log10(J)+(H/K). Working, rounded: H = 0.677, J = 0.64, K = 0.637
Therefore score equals 0.87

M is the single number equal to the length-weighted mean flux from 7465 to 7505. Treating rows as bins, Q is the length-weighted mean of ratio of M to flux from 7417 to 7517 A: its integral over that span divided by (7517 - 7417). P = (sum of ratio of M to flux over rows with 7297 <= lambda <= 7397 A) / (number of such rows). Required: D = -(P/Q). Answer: -1.13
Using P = 1.54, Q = 1.36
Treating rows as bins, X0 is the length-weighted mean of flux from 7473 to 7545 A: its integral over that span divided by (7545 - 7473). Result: 0.910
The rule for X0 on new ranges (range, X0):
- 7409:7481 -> 0.648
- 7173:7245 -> 0.650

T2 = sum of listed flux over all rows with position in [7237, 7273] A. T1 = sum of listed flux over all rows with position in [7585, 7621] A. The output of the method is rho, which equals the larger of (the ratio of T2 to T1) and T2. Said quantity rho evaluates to 5.80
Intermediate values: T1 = 6.18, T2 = 5.80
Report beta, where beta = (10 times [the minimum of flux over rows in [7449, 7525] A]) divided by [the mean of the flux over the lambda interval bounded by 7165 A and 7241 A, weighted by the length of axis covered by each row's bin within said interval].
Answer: 9.26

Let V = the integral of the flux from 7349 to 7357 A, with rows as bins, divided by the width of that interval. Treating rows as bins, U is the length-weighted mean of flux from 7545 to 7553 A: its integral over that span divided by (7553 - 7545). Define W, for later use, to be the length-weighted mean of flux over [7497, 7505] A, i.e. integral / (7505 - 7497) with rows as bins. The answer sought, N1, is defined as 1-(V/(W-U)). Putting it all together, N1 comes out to 19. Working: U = 0.67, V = 0.66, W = 0.64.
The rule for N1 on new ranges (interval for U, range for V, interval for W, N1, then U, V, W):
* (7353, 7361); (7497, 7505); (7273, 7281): -37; 0.65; 0.64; 0.67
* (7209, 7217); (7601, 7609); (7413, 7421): 8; 0.64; 0.73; 0.54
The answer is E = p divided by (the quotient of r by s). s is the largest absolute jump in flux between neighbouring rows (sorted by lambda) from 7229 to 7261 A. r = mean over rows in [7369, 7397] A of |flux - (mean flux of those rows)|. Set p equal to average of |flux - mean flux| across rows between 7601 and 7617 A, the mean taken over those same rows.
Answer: 0.08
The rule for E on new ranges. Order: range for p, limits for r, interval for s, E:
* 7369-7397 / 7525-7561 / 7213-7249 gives 0.03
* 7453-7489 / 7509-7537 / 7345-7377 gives 0.02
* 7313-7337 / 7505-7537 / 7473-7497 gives 0.12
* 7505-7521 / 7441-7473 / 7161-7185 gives 0.66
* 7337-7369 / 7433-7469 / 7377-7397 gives 0.04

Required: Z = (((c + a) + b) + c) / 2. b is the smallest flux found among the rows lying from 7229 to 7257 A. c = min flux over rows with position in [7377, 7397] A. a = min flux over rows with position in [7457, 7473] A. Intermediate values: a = 0.6125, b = 0.6311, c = 0.6296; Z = 1.25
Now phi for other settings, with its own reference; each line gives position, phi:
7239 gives 89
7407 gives -43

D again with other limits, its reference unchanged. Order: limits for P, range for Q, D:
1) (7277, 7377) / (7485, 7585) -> -1.13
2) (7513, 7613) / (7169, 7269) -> -0.94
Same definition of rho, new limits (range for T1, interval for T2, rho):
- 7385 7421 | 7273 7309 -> 5.88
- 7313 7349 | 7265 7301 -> 5.97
